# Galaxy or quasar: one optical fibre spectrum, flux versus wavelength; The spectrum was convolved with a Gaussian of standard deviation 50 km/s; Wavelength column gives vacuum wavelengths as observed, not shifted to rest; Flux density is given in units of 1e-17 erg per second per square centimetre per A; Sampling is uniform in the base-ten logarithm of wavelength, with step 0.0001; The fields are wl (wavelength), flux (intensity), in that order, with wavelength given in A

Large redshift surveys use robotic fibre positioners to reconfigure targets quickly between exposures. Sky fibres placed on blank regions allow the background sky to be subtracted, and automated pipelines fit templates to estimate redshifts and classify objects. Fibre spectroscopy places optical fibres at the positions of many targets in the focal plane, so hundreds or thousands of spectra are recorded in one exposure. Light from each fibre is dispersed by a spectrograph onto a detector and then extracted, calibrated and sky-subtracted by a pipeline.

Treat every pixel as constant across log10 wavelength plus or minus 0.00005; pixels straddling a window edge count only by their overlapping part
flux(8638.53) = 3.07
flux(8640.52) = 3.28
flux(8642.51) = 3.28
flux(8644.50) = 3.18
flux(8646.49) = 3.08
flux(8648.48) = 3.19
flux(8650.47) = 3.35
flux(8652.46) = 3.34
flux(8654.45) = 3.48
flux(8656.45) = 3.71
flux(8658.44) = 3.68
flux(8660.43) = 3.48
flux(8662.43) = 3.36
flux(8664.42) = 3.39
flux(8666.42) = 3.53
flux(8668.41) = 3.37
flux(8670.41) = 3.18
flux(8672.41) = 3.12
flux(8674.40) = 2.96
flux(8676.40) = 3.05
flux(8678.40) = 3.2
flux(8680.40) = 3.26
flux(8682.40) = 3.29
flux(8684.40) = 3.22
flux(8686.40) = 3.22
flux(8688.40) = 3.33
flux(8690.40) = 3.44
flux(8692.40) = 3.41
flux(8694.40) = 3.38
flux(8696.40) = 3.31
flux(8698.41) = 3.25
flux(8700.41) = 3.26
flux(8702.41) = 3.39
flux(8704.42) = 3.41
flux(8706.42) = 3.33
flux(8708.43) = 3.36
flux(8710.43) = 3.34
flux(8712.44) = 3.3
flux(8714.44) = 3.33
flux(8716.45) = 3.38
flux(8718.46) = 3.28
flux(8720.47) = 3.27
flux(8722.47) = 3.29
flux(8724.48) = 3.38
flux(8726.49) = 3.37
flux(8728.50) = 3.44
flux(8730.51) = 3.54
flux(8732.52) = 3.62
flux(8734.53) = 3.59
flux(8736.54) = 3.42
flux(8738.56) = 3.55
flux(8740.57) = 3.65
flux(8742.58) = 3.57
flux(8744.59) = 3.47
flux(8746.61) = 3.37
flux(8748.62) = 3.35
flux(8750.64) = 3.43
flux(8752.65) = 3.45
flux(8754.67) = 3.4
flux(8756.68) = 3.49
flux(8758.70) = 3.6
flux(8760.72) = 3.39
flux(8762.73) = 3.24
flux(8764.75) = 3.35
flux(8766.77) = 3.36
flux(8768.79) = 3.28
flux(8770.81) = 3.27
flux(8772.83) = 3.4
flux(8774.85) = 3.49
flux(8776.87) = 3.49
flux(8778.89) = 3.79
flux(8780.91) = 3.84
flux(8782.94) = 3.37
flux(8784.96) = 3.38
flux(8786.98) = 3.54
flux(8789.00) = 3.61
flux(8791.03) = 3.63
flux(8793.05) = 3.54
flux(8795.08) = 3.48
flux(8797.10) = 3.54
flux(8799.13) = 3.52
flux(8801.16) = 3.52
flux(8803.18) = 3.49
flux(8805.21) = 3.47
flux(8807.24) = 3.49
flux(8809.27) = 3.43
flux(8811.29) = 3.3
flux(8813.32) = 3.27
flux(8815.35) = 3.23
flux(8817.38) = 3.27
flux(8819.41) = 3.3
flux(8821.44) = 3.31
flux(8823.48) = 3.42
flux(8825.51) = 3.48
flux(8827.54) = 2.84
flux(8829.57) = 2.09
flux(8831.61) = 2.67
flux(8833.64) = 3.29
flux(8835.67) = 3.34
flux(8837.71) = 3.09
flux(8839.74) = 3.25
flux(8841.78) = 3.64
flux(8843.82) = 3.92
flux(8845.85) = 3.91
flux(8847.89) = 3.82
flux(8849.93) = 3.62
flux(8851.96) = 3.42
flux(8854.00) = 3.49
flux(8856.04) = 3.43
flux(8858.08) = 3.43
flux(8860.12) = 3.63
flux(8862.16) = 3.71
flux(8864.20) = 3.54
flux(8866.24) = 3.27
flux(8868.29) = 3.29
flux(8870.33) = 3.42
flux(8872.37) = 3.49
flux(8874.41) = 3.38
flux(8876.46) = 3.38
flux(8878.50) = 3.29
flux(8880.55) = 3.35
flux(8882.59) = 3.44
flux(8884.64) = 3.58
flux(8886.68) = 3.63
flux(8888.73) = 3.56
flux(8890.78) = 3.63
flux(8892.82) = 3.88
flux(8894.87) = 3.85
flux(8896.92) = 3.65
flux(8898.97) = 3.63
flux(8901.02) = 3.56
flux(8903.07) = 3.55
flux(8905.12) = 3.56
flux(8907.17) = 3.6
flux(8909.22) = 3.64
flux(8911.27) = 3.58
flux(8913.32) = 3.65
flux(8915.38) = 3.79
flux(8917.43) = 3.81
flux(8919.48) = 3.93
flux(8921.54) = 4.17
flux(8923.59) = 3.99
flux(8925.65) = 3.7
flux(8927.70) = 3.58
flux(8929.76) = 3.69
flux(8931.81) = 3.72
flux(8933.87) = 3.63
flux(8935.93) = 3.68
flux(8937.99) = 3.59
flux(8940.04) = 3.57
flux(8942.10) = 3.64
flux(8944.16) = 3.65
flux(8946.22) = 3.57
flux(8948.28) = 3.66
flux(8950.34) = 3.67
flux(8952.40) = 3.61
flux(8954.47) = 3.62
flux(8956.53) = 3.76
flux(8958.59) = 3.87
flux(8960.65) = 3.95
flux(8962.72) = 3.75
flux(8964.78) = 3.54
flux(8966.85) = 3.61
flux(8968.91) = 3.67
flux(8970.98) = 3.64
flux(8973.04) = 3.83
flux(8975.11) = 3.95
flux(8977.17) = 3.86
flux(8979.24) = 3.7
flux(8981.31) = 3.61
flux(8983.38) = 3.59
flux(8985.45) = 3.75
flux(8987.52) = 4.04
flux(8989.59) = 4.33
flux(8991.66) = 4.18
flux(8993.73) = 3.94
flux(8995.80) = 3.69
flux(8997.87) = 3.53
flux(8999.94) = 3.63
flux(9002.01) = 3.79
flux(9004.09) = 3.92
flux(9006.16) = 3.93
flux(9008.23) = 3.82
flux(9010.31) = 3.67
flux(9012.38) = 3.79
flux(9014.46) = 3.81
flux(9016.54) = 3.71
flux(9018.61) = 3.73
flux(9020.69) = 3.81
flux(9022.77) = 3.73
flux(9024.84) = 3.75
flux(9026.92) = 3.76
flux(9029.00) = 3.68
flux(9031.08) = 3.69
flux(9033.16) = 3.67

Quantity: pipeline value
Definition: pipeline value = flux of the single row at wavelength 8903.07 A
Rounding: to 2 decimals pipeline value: 3.55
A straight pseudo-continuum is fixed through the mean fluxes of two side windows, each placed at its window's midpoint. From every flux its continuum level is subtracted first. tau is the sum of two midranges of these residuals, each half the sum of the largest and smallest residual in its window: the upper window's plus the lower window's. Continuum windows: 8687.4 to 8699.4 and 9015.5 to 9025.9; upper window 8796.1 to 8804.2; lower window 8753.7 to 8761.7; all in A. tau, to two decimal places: 0.10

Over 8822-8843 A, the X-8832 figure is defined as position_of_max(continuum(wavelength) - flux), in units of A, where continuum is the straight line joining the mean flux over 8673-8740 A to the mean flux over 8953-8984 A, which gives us 8829.57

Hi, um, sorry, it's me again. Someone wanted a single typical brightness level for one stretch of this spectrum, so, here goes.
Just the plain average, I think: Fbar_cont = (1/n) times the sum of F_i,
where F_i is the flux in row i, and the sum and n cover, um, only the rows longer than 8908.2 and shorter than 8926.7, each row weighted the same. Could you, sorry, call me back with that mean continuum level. 3.8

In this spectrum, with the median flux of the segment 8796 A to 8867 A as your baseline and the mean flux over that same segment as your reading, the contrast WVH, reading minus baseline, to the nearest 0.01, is -0.05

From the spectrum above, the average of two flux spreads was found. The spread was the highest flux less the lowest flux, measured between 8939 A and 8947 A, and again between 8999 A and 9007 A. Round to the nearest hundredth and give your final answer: 0.19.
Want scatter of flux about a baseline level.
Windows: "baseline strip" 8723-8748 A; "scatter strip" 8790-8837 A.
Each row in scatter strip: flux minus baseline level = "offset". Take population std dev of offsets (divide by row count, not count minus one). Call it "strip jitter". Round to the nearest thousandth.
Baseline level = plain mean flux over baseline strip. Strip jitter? 0.336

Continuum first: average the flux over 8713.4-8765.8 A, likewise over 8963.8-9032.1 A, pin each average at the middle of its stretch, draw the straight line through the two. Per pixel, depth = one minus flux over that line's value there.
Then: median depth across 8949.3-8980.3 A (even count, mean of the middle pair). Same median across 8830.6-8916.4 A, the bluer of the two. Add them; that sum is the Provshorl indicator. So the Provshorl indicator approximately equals 0.035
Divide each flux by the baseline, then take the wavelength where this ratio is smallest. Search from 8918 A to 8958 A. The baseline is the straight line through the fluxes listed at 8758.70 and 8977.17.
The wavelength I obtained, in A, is 8946.22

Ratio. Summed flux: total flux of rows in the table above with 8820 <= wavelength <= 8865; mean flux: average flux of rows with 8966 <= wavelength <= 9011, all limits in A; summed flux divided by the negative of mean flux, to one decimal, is -19.5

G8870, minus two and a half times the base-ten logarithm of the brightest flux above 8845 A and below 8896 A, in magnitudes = -1.48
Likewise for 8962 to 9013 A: -1.59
